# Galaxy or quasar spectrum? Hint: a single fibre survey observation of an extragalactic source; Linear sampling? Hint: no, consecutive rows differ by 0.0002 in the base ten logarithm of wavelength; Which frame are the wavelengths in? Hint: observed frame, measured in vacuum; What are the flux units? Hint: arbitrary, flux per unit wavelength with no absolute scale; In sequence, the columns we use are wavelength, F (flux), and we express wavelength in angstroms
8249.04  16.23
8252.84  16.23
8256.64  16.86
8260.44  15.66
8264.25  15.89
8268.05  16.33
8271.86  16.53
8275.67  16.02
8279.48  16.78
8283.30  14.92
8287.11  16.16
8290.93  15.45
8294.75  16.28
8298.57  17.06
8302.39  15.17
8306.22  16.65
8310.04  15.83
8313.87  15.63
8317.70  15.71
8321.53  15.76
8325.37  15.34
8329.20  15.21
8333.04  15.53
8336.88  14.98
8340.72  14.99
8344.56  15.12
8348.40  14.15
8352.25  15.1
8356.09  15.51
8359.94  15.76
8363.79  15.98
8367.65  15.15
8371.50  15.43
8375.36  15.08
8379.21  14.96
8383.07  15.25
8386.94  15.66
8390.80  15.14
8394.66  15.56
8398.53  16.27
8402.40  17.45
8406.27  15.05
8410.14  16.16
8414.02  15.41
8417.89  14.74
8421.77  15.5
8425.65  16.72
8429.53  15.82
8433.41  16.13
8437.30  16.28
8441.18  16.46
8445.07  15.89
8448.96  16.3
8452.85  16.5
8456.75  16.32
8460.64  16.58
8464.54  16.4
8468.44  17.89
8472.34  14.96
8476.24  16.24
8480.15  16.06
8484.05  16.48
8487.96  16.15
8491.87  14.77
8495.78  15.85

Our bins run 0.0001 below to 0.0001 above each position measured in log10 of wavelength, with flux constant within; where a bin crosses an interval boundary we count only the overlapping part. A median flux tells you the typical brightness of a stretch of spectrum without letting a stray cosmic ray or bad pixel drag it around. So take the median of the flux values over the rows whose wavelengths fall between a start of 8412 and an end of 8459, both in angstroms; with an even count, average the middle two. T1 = 16.2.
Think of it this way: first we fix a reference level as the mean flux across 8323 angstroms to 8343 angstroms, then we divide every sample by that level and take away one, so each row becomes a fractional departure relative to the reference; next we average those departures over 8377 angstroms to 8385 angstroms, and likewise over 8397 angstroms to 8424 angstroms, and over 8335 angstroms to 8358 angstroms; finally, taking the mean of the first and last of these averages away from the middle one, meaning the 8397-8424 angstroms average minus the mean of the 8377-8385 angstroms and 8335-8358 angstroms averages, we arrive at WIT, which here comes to 0.050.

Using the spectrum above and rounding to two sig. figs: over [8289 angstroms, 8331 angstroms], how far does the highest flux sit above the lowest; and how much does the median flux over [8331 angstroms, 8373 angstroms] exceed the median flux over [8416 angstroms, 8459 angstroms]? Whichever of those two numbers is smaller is -1.1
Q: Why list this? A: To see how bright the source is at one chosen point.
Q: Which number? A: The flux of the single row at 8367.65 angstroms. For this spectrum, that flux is 15.15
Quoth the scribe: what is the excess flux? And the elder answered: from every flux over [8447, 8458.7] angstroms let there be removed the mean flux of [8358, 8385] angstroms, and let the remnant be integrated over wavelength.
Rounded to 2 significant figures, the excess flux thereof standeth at 12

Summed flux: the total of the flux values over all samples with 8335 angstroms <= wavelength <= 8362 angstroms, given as 106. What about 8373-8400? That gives 108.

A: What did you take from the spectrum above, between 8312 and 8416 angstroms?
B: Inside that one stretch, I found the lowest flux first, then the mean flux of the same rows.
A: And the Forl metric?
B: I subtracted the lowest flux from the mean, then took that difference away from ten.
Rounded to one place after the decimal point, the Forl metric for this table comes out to 8.7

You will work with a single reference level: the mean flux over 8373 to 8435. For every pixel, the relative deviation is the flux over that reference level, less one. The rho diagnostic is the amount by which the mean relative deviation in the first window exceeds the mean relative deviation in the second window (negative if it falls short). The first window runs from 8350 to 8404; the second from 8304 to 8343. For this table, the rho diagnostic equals 0.00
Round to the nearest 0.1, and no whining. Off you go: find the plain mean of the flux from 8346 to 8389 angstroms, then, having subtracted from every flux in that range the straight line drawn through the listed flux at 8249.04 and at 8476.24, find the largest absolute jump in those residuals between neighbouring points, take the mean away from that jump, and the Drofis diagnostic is -14.3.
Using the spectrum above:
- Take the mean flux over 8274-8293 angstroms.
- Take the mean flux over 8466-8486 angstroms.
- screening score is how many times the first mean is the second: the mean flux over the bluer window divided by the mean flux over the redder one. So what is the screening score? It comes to 0.97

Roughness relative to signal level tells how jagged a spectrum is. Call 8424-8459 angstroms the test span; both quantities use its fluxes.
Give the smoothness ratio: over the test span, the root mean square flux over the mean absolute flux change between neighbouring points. 45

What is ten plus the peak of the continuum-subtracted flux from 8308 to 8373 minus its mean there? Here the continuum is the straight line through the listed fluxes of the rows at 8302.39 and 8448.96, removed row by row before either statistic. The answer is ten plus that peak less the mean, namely 10.7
